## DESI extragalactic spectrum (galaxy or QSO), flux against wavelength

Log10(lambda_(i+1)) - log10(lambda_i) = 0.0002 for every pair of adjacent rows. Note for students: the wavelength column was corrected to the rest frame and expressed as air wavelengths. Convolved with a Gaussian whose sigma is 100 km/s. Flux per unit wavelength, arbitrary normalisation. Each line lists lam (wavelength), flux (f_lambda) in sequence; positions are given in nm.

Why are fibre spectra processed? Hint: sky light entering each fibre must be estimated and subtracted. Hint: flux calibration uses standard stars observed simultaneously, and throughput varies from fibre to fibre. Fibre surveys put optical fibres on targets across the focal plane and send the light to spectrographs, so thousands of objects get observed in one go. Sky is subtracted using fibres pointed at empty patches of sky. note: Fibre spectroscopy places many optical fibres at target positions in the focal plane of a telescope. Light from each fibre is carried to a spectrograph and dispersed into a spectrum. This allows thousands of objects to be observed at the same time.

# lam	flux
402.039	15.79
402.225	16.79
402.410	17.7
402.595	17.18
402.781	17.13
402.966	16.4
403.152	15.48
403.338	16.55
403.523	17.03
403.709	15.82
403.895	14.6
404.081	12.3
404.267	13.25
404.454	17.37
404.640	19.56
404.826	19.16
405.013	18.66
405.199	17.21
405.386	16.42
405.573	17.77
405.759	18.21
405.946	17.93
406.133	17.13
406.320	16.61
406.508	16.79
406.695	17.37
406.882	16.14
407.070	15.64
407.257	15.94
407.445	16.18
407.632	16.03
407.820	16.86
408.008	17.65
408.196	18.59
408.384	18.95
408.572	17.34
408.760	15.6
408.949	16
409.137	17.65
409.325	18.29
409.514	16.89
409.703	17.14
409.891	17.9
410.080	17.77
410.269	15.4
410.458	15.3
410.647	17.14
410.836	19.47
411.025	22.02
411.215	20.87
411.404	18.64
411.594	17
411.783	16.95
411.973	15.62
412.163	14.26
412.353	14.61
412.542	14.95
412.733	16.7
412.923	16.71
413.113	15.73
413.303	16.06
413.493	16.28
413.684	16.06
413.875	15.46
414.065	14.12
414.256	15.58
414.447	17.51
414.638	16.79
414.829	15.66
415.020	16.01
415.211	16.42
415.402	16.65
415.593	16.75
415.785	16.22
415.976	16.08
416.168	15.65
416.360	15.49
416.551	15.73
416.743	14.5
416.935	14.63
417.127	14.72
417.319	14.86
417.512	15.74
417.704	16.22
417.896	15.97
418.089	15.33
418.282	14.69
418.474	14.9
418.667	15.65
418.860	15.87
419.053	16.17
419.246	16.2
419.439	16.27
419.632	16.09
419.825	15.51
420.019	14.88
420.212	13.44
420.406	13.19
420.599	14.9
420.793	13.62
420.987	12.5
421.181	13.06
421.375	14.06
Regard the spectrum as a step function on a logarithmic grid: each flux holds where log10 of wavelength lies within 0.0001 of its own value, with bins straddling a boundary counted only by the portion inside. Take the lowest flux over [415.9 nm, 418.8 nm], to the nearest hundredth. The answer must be 14.50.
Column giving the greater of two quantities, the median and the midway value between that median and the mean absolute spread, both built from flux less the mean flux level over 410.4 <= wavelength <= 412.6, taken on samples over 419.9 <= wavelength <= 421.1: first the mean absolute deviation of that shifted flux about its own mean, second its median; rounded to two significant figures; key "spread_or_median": -1.5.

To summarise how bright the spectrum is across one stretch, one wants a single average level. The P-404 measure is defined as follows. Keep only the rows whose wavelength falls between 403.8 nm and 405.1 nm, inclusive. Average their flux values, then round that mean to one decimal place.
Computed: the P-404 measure 16.4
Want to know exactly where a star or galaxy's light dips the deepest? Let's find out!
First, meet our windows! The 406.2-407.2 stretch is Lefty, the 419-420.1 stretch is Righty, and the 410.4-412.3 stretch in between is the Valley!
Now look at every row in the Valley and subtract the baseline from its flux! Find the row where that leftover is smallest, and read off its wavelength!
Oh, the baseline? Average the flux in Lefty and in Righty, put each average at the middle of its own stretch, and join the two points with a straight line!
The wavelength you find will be 412.163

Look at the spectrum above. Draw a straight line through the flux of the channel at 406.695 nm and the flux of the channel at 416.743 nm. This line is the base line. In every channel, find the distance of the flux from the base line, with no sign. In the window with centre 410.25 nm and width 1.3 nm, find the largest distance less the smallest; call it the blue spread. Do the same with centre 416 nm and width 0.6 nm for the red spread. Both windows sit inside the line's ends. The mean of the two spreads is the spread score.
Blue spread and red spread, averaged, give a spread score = 1.6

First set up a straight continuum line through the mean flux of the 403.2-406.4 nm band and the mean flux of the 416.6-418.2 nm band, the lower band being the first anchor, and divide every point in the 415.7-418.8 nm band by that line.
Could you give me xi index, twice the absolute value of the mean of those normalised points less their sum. 30.3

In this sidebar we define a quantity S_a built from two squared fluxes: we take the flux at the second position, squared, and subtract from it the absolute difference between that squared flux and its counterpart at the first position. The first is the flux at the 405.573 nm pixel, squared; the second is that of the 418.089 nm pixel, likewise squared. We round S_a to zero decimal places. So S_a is 154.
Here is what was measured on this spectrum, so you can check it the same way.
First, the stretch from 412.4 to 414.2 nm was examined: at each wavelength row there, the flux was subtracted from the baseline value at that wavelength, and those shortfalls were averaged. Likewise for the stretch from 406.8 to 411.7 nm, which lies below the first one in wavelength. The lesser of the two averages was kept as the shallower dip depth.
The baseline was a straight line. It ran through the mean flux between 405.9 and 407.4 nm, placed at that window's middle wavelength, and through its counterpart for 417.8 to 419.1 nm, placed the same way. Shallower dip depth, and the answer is -1.0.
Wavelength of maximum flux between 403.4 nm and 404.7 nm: 404.640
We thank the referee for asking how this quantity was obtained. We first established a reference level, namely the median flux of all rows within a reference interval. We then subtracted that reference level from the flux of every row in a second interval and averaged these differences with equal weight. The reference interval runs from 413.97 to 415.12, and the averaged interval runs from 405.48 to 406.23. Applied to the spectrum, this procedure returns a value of 1.9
